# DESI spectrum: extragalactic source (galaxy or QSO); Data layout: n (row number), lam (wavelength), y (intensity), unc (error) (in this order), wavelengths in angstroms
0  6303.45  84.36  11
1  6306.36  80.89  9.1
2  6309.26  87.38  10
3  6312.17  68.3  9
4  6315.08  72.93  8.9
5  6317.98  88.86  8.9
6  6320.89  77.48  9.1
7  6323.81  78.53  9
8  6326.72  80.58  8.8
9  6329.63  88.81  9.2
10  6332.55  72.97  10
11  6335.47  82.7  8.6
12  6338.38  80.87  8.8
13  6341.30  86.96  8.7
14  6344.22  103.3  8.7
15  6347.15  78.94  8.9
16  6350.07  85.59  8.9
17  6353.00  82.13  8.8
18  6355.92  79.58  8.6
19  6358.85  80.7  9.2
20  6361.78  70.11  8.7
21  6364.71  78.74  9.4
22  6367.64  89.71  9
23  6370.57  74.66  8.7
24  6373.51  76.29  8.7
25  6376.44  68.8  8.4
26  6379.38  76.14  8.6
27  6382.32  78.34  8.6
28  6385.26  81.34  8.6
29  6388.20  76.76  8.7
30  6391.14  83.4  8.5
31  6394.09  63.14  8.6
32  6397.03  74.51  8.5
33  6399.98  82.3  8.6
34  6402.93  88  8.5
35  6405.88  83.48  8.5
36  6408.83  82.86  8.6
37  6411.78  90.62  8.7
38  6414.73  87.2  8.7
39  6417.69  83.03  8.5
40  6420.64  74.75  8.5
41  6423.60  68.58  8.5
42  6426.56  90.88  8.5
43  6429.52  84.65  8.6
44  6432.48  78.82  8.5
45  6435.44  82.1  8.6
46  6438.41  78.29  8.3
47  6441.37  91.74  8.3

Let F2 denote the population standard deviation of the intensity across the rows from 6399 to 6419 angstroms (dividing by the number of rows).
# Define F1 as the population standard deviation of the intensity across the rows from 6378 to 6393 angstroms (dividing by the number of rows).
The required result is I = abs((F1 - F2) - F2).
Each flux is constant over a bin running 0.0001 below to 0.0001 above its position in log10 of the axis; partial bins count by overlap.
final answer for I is 3.2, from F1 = 3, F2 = 3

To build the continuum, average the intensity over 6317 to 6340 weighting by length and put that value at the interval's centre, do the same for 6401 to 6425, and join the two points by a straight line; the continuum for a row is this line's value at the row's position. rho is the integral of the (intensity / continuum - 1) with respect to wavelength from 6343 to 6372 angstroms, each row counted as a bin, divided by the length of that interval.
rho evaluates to 0.007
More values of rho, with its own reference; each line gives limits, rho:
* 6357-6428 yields -0.033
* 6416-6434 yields -0.028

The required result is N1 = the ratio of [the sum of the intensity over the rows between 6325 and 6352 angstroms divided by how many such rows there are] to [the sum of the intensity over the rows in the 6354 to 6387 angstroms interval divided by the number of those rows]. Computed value 1.09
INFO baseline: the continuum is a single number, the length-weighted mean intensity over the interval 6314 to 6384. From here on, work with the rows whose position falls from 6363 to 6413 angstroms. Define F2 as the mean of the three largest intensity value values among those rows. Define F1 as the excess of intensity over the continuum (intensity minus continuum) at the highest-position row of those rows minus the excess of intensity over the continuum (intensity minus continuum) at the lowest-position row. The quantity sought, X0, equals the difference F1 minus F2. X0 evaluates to -78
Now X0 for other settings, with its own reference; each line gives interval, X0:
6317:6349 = -104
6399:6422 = -96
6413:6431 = -90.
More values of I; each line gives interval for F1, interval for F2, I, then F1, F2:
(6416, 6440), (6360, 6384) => 5.7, 6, 6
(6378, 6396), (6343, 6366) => 11.3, 6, 9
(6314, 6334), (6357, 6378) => 6.9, 6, 7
